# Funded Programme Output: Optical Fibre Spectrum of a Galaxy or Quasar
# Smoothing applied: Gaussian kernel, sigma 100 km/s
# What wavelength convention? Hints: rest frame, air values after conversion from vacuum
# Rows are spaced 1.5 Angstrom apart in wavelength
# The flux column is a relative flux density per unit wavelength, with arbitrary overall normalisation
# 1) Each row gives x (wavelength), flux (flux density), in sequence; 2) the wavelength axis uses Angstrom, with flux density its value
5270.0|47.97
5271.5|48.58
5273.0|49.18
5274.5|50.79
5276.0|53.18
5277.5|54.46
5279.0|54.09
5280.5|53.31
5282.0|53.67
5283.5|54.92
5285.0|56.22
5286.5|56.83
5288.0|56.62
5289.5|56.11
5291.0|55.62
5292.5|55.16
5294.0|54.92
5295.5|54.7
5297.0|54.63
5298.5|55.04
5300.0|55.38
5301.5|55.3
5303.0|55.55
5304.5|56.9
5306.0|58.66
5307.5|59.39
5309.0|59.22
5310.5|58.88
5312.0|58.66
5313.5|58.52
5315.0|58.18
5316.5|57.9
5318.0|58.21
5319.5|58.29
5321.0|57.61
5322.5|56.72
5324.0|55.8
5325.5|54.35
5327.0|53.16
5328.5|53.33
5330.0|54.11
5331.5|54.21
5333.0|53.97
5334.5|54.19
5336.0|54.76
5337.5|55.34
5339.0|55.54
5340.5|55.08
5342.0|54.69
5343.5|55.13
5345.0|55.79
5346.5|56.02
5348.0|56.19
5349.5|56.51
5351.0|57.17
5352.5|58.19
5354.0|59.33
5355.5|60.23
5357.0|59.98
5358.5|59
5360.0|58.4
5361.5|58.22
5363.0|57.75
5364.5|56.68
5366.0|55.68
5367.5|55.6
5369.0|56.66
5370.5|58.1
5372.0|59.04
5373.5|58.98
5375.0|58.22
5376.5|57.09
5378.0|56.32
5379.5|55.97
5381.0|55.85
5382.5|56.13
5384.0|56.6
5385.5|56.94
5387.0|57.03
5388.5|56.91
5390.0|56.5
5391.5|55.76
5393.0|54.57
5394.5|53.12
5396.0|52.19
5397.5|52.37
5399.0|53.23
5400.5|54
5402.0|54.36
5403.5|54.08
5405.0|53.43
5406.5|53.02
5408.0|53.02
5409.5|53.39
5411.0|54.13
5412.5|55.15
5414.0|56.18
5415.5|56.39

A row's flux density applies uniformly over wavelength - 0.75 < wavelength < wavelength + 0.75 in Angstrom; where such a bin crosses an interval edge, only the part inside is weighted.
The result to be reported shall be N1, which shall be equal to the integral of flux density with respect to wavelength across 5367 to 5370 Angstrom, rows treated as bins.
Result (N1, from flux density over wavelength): 169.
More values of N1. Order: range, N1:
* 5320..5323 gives 172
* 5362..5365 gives 172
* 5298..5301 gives 166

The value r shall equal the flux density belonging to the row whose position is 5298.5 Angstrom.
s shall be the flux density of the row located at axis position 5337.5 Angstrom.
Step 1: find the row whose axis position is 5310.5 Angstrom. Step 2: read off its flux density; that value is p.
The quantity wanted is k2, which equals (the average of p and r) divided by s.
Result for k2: 1.03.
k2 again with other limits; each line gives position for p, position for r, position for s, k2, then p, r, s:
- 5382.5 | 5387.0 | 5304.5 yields 0.99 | 56.13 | 57.03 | 56.9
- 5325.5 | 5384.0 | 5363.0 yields 0.96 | 54.35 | 56.6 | 57.75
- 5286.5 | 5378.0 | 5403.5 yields 1.05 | 56.83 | 56.32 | 54.08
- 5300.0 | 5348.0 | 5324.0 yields 1.00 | 55.38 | 56.19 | 55.8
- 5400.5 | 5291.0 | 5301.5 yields 0.99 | 54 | 55.62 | 55.3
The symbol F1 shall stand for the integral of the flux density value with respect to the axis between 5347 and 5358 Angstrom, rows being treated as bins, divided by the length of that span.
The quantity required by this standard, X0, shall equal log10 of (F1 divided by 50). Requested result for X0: 0.066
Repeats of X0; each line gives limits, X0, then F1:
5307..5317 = 0.070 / 58.7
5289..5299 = 0.043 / 55.1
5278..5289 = 0.042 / 55.1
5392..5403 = 0.029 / 53.5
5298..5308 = 0.054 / 56.6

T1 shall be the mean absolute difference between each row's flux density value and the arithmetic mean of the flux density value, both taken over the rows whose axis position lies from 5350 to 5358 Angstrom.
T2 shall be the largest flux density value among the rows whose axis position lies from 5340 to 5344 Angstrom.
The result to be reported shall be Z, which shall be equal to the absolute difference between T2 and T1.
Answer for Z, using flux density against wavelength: 54.1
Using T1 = 1.0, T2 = 55.13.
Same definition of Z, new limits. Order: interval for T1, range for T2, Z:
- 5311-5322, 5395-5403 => 54.1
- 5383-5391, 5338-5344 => 55.3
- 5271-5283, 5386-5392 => 55.0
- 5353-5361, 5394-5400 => 52.7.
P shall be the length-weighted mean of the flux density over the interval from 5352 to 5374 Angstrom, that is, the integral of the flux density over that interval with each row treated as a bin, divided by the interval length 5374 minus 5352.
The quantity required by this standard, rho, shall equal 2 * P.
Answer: 116.2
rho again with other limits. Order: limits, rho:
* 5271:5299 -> 108.3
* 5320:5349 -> 110.2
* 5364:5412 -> 110.9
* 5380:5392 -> 112.9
